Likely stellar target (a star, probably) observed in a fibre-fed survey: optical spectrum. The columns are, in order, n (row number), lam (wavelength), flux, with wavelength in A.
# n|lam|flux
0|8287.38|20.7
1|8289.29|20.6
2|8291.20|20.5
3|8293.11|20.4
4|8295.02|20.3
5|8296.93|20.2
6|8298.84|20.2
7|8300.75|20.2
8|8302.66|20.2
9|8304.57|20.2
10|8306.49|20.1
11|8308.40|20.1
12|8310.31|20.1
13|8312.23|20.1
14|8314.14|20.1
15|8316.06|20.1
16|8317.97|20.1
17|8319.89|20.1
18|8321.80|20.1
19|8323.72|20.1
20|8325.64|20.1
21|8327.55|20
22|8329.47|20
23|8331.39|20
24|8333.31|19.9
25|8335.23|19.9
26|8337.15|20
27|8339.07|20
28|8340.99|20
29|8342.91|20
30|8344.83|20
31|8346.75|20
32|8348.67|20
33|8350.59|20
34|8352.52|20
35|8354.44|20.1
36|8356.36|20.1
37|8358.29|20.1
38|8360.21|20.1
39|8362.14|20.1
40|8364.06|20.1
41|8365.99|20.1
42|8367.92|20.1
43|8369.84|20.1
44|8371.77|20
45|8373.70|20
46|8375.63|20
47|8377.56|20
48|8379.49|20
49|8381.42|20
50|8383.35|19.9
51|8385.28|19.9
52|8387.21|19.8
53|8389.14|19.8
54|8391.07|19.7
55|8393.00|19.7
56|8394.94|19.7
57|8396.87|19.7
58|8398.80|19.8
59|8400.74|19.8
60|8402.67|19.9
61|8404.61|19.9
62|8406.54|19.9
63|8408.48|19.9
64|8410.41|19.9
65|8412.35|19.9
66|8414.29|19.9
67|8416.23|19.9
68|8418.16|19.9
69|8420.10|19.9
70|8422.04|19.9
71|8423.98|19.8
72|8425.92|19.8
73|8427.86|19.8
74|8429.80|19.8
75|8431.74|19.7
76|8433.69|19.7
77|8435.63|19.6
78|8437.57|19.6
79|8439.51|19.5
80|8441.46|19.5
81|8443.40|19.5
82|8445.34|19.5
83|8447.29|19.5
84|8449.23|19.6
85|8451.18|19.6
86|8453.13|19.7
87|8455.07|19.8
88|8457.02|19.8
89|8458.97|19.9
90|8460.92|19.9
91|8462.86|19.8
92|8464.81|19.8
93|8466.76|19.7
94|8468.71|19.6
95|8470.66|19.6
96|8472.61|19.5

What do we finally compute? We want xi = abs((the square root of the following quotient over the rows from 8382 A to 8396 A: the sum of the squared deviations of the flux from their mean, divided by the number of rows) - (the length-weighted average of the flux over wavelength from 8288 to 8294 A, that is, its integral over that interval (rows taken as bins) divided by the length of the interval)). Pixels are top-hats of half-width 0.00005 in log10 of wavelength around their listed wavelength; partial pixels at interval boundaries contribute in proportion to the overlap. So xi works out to 20.4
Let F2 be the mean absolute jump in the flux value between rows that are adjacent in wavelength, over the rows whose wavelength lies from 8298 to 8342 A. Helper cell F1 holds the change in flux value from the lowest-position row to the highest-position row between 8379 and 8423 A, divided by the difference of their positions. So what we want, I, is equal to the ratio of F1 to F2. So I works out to -0.13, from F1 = -0.002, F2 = 0.018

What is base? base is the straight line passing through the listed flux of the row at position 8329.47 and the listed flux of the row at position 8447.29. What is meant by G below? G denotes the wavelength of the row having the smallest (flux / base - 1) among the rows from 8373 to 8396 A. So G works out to 8391.07 A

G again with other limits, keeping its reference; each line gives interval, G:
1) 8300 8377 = 8333.31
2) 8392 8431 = 8393.00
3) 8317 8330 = 8327.55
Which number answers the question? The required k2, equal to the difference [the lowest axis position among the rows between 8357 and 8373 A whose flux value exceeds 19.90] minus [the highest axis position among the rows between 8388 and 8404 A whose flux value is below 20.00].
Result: -44.4 A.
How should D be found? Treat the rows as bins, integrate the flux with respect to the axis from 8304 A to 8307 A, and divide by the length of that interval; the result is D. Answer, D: 20.10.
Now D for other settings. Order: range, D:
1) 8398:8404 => 19.82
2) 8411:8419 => 19.90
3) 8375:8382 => 19.99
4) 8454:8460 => 19.83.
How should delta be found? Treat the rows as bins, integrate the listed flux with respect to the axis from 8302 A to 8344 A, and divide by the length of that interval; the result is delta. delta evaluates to 20.1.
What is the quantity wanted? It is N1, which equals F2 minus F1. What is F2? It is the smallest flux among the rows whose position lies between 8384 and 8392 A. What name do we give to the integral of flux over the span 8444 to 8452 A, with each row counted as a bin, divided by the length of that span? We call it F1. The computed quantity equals 0.2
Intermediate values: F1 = 19.5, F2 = 19.7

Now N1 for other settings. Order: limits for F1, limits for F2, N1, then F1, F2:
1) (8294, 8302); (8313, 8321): -0.1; 20.2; 20.1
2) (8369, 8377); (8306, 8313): 0.1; 20.0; 20.1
